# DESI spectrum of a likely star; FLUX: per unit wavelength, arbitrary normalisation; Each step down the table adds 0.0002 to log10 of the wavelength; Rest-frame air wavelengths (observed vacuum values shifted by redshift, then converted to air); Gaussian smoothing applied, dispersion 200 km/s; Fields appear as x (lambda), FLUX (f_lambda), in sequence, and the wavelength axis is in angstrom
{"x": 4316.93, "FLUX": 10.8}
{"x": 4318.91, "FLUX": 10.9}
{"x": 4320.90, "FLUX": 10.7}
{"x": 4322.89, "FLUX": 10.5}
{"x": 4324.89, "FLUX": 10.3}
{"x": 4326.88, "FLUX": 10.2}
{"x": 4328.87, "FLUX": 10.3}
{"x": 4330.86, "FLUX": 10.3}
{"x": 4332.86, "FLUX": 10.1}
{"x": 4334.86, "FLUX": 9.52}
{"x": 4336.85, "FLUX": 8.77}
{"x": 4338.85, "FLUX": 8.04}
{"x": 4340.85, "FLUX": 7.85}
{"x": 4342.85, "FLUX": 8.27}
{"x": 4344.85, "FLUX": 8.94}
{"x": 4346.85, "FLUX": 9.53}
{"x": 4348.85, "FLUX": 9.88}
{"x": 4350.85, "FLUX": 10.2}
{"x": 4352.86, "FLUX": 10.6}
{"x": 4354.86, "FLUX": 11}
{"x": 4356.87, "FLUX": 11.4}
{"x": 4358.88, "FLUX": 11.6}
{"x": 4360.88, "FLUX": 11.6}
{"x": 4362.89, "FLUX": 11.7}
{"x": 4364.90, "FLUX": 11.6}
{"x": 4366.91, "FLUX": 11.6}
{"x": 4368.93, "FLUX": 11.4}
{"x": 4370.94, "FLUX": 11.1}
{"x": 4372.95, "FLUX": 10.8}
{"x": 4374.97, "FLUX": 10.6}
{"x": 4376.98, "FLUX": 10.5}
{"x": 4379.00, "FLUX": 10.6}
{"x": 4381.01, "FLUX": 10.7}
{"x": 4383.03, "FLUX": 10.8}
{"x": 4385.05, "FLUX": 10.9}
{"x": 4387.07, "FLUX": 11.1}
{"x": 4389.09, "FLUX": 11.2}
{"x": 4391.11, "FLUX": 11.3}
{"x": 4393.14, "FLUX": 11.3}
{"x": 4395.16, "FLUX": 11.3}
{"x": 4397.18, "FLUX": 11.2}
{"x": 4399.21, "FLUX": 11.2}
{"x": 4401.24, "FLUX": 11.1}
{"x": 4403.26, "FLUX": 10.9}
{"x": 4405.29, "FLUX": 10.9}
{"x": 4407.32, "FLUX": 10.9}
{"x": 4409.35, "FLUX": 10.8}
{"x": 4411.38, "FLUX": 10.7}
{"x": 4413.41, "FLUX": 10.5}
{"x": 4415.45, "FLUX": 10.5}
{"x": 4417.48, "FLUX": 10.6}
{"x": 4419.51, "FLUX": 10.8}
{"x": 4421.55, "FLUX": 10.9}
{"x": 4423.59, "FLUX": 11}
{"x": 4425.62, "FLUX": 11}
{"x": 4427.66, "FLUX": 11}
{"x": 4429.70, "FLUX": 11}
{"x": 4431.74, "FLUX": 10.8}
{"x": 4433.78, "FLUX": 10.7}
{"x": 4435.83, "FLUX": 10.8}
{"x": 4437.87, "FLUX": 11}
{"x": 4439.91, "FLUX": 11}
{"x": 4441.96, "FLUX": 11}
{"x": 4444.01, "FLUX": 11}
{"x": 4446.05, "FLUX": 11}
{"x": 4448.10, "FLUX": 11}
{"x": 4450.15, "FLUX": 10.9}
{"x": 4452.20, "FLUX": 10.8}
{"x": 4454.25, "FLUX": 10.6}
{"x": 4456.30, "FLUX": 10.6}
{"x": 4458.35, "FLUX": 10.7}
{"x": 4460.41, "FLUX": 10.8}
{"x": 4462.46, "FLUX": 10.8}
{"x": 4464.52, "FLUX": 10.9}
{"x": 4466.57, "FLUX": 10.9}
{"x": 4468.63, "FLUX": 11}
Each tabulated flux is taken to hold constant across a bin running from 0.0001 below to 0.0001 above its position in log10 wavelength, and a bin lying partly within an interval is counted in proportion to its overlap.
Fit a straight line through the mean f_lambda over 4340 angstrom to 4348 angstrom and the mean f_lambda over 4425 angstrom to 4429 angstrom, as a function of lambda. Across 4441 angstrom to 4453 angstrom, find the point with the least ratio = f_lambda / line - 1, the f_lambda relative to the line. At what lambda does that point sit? 4452.20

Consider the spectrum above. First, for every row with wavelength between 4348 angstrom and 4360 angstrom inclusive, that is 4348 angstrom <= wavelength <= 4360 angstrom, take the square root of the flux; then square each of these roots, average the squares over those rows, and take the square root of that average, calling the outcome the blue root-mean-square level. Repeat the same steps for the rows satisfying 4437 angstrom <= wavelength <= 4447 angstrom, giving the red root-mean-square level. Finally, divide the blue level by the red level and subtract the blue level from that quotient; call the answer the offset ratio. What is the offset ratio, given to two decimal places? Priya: -2.29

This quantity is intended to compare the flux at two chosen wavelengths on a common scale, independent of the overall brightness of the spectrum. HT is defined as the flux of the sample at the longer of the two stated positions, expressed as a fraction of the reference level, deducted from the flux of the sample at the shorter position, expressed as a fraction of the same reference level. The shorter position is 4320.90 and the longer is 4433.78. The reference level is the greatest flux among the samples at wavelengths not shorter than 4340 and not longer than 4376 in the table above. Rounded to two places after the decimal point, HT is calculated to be 0.00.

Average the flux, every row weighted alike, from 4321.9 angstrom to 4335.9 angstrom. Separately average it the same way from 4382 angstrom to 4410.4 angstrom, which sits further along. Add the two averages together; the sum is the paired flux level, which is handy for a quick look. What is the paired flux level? 21.2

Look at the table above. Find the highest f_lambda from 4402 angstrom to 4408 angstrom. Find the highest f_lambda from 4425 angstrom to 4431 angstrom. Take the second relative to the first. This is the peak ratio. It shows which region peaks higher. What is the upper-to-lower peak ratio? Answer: 1.009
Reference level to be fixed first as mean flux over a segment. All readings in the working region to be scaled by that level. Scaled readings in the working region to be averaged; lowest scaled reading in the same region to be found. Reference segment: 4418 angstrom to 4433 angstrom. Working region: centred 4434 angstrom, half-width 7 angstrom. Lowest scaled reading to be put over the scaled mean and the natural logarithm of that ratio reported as -0.02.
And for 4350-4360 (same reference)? -0.07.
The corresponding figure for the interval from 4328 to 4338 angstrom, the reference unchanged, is -0.11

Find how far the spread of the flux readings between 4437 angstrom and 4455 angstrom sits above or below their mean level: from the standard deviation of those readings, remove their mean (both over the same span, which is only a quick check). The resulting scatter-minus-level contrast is -10.79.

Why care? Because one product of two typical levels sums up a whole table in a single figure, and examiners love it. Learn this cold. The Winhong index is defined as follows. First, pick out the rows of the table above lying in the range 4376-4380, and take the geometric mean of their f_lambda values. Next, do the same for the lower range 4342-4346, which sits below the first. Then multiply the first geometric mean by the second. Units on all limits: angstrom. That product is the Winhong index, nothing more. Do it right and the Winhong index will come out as 91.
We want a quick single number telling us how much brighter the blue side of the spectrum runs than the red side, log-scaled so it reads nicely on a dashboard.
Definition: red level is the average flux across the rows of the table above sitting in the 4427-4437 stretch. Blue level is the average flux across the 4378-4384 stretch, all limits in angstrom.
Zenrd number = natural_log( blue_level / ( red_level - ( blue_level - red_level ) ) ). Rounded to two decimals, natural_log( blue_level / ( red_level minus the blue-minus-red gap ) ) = -0.03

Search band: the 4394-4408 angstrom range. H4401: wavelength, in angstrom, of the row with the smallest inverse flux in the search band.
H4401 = 4395.16 angstrom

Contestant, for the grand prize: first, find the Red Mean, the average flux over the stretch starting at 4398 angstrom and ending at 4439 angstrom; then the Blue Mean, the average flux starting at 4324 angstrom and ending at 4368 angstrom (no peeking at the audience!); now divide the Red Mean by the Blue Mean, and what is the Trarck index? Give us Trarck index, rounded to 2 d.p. 1.07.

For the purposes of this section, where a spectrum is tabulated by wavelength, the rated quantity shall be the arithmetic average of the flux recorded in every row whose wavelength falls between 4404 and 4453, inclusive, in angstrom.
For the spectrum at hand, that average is 10.9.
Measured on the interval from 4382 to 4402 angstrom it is 11.1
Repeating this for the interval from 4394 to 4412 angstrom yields 11.0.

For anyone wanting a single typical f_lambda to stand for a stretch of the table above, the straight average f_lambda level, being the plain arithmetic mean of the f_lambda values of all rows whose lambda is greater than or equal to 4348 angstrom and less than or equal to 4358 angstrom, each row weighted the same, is 10.6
